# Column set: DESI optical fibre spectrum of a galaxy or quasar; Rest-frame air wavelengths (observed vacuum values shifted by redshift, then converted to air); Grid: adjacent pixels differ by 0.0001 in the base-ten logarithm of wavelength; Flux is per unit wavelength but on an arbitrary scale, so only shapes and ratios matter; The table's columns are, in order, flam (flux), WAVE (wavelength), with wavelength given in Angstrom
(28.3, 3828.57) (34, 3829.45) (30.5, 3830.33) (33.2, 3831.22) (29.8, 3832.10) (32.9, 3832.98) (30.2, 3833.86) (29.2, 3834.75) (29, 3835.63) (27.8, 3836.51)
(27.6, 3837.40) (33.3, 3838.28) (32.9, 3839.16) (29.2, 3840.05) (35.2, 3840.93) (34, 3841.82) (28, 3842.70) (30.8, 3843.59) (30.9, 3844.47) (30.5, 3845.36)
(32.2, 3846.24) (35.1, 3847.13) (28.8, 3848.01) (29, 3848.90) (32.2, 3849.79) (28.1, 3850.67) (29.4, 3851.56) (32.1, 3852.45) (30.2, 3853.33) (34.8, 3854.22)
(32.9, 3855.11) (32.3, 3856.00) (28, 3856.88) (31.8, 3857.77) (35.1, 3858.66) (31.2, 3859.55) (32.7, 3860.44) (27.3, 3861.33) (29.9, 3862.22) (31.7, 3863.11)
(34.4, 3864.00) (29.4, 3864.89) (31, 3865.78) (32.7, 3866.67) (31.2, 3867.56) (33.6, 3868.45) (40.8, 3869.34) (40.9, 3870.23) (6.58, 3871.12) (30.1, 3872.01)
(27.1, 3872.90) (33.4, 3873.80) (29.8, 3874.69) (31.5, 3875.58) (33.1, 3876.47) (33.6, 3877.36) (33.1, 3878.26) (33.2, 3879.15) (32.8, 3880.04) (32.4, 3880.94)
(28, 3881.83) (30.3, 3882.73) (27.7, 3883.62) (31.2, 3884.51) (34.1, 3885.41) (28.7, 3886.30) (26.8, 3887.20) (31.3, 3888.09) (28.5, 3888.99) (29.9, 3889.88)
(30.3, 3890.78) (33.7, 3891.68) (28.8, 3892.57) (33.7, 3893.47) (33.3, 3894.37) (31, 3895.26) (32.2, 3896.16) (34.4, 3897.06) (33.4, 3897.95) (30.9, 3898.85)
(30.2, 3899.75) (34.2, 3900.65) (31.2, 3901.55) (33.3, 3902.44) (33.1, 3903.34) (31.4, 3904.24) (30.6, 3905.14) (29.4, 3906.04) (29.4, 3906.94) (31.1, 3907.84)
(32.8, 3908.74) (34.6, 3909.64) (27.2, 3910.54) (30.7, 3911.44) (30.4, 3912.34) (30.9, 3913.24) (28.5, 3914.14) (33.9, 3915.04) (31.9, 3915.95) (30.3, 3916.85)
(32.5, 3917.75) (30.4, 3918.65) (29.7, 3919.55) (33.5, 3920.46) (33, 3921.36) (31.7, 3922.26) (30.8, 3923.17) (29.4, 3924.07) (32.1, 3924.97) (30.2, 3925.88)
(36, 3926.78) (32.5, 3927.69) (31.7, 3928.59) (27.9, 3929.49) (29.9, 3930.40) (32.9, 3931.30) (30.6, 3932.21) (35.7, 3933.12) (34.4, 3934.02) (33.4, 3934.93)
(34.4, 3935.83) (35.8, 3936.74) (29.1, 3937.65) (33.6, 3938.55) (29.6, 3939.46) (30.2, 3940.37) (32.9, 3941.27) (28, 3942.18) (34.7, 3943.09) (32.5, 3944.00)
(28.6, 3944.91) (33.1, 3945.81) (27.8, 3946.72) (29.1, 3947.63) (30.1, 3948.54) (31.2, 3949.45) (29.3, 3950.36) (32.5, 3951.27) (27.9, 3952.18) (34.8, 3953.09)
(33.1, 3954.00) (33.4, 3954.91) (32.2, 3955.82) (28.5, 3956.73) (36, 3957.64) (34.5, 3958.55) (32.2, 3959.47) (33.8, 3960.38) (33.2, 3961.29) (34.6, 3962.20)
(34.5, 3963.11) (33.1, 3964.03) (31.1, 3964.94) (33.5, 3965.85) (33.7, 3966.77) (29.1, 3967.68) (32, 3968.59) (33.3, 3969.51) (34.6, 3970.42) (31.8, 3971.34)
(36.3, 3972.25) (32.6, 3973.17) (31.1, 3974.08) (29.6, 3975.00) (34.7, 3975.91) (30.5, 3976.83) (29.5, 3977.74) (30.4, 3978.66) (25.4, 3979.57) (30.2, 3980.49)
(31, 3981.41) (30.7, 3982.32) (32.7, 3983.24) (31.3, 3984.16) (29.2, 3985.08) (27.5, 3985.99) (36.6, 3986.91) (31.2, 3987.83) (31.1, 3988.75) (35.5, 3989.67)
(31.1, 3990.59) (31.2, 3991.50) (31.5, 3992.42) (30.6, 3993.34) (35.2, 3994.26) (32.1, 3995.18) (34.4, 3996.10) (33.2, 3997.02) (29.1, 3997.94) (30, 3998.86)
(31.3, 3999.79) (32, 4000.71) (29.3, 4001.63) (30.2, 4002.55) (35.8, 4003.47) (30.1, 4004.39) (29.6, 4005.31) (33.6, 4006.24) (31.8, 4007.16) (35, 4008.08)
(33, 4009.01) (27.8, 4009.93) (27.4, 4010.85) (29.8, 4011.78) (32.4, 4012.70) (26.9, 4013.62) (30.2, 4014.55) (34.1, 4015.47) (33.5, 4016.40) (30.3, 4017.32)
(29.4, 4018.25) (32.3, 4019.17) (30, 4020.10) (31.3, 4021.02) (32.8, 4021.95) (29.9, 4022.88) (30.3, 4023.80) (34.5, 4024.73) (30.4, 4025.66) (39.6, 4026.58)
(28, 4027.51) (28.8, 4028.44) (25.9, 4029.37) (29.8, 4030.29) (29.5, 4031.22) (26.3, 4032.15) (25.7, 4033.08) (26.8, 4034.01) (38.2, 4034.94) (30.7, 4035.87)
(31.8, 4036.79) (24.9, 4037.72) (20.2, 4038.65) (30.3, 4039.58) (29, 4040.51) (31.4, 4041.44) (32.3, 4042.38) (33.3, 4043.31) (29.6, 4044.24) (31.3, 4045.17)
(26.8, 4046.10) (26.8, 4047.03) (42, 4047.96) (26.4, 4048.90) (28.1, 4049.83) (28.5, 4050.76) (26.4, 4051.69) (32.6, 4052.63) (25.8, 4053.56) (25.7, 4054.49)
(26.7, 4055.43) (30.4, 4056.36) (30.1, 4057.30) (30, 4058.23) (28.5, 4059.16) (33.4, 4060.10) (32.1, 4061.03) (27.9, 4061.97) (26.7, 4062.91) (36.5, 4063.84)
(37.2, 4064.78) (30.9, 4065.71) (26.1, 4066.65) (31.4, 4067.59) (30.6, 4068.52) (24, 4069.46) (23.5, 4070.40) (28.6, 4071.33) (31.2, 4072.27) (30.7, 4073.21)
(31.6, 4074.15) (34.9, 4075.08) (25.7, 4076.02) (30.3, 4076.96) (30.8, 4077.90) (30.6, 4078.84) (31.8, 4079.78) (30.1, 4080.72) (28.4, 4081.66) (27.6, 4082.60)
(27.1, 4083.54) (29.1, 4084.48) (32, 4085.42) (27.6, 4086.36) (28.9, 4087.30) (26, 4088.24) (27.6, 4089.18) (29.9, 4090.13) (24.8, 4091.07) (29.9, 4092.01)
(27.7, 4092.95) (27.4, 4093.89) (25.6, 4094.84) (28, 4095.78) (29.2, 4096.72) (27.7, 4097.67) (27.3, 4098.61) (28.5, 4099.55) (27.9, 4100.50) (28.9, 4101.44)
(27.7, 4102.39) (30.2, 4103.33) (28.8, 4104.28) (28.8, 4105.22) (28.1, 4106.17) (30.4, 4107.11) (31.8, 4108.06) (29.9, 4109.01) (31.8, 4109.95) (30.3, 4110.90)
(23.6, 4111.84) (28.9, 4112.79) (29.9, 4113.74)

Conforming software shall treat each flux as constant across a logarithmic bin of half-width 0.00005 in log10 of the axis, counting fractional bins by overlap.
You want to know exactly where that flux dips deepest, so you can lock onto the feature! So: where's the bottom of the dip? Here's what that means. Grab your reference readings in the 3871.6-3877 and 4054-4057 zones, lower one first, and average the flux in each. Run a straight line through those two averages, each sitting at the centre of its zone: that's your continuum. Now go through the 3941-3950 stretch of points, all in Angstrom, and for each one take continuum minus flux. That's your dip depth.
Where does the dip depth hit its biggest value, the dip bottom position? 3946.72 Angstrom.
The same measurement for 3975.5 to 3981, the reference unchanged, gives 3979.57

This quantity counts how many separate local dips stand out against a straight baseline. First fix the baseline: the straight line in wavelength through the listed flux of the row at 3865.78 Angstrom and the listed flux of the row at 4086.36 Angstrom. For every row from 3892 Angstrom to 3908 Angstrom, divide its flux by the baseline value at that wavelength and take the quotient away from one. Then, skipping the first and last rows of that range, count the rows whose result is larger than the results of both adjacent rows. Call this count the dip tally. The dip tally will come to 4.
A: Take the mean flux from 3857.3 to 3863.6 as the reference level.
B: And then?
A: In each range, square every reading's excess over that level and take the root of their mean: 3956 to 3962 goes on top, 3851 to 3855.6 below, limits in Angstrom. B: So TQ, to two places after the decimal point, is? 1.44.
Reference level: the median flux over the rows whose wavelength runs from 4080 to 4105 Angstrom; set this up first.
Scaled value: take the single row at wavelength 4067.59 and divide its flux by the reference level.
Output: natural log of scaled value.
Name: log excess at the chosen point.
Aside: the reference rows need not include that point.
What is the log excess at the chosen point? 0.12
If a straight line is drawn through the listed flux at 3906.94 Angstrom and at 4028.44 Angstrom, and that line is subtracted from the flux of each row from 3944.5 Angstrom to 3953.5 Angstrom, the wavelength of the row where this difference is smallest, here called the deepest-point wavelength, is 3946.72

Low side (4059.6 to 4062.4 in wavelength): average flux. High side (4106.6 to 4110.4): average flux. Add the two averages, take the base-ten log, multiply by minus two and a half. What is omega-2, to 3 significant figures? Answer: -4.48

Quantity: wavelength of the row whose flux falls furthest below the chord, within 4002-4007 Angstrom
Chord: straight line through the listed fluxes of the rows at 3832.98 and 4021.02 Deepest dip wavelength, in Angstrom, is 4005.31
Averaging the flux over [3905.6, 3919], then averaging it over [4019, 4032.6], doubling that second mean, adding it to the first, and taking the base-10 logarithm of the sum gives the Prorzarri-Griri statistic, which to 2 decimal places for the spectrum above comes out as 1.96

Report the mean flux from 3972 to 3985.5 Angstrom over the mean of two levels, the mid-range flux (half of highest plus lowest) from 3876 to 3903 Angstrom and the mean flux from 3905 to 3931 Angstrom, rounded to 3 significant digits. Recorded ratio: 1.00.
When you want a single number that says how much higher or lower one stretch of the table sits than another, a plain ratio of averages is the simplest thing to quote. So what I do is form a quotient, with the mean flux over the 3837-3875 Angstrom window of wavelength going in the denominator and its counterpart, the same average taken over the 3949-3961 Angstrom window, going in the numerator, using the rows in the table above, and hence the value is 1.04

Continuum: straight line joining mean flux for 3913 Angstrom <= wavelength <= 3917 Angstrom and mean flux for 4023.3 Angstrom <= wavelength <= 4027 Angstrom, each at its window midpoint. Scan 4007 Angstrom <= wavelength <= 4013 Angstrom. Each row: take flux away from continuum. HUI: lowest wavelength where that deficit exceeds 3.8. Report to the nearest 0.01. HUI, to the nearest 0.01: 4009.93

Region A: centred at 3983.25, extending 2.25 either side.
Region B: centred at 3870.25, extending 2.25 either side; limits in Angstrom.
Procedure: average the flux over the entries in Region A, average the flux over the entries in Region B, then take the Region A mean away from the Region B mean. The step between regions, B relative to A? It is -0.6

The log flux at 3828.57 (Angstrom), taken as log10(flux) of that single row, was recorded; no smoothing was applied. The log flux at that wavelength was 1.452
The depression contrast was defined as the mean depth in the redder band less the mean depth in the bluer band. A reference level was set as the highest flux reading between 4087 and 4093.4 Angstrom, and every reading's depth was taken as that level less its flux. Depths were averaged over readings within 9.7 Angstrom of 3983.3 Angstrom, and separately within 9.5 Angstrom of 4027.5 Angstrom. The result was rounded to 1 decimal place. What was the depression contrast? 0.5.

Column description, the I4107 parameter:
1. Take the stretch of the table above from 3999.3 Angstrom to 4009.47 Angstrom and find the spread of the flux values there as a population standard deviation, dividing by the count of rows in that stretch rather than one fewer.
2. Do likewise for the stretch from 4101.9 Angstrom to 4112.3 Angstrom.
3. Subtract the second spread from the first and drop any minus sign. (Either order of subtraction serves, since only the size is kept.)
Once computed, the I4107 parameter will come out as 0.1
